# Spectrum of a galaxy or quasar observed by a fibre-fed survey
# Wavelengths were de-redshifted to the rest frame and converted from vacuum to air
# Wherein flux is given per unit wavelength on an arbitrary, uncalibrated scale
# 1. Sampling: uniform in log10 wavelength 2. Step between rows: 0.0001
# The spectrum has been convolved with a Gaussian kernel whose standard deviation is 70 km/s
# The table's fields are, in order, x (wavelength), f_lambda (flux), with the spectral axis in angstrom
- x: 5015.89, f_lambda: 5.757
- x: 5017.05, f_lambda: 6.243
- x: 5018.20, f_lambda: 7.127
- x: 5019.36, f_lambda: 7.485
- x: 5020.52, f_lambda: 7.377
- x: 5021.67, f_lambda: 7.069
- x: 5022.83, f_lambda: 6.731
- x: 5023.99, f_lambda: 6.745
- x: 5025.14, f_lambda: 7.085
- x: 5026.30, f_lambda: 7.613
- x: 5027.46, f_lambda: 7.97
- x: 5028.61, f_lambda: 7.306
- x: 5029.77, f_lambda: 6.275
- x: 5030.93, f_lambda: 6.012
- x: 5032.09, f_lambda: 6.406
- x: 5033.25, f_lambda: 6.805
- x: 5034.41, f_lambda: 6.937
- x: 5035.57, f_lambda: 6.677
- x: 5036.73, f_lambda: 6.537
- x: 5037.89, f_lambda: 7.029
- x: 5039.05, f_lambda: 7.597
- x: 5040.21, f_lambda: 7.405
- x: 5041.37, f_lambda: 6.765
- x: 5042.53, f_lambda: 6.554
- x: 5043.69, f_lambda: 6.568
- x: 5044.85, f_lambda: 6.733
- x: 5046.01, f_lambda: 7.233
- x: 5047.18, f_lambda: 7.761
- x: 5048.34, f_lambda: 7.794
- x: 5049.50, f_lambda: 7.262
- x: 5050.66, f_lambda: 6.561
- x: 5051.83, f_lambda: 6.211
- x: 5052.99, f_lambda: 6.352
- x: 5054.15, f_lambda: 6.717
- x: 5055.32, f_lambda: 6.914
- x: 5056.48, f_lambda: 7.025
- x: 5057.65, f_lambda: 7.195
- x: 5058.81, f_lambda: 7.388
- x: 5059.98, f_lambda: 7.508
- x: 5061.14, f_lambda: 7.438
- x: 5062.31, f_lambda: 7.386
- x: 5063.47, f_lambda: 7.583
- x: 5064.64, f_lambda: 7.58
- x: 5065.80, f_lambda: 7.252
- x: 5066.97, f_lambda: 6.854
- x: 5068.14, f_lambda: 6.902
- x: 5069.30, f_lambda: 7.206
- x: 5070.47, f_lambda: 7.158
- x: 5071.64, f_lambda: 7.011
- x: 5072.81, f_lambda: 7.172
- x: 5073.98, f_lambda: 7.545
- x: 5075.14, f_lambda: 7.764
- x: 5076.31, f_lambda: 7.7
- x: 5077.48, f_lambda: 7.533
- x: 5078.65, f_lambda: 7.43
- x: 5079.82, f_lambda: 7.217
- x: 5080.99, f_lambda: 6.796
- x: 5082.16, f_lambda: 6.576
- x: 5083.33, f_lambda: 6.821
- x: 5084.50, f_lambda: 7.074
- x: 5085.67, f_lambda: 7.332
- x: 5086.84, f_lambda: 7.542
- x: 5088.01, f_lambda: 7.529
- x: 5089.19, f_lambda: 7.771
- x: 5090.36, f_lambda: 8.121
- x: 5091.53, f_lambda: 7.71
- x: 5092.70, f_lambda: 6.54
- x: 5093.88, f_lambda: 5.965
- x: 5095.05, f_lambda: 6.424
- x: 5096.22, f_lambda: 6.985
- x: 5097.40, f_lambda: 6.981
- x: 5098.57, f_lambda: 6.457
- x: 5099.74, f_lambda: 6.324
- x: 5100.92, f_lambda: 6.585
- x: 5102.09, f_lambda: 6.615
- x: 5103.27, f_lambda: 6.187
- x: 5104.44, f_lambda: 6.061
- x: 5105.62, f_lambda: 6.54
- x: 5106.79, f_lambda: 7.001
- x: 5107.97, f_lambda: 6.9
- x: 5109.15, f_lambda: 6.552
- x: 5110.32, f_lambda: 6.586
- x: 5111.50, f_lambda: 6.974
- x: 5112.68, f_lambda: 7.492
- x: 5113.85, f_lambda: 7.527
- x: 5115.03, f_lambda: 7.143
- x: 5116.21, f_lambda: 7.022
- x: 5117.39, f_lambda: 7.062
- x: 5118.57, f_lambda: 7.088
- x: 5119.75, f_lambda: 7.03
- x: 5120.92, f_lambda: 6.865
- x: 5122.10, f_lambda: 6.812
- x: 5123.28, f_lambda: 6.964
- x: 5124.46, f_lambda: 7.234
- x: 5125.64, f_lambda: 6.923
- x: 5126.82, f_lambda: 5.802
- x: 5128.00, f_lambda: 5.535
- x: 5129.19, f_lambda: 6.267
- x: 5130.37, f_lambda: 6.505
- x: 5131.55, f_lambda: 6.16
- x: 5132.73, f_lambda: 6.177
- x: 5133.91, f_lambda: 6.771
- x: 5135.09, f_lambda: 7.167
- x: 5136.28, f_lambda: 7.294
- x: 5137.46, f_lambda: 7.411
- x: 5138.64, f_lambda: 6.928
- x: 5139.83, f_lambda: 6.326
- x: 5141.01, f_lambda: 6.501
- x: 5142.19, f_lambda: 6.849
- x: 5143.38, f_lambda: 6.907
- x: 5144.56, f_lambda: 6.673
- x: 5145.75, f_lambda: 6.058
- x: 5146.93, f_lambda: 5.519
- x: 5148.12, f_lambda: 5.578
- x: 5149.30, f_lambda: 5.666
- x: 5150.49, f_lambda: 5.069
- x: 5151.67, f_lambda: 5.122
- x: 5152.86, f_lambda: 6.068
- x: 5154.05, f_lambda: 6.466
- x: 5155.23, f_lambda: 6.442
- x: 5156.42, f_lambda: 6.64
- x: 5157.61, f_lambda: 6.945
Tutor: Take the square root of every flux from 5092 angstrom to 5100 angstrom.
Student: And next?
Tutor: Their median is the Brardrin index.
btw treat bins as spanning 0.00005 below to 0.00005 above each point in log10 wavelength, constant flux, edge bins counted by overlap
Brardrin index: 2.54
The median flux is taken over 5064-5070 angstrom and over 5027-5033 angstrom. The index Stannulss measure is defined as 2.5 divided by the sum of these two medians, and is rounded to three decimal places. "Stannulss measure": 0.184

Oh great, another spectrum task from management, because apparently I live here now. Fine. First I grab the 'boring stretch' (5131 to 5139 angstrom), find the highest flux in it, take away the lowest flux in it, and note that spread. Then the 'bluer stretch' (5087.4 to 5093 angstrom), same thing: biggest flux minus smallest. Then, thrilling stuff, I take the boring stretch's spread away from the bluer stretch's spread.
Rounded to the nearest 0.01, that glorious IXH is 0.33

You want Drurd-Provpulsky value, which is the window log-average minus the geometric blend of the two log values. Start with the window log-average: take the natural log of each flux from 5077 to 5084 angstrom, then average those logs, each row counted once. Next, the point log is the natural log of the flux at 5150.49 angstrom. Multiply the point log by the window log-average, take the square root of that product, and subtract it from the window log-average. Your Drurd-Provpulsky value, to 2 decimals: 0.17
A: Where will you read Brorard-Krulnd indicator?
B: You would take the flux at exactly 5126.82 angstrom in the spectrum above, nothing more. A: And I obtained 5.802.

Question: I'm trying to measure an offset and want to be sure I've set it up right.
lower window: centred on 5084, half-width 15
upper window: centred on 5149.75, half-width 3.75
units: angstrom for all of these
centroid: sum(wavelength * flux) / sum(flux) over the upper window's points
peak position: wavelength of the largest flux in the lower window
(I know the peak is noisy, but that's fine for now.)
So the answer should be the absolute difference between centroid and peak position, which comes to 59.5 angstrom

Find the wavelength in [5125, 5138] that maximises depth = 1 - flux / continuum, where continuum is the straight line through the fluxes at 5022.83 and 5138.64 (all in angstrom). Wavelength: 5128.00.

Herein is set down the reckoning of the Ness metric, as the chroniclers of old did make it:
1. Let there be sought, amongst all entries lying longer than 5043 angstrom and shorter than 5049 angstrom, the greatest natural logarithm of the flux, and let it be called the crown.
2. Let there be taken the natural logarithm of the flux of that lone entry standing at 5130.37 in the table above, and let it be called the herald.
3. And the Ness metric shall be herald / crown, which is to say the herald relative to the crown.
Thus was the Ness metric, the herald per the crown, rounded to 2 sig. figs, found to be 0.91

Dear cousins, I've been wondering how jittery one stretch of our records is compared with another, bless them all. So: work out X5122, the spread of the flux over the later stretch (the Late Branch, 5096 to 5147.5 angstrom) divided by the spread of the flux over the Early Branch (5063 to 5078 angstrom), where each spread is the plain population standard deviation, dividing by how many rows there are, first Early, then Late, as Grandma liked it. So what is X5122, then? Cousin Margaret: 1.6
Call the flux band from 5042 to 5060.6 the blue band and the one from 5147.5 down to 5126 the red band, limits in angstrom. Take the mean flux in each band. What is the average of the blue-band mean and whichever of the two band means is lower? 6.74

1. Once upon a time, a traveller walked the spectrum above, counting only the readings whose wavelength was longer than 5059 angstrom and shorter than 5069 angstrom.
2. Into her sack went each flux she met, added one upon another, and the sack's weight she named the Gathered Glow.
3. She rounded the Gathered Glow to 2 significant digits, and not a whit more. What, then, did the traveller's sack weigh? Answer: 59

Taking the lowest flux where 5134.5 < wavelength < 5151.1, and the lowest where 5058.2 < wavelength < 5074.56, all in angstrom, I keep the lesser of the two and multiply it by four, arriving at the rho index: 20.3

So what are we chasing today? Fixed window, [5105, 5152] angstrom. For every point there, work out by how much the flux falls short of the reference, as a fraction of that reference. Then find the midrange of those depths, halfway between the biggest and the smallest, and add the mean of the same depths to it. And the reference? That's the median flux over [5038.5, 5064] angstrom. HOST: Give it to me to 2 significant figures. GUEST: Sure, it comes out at 0.21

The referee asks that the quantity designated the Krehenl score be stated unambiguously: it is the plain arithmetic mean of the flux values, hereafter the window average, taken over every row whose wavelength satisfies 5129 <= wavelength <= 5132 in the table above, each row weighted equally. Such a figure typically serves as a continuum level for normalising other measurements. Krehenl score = 6.3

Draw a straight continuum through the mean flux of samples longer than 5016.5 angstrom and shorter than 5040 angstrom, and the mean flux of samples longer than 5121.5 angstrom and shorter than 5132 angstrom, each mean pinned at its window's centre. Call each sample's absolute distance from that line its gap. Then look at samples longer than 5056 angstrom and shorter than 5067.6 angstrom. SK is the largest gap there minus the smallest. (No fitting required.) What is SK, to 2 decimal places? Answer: 0.71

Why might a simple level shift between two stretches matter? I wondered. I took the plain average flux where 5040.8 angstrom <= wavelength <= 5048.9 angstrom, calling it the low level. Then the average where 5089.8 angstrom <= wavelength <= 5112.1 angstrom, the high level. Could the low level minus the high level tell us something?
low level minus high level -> 0.3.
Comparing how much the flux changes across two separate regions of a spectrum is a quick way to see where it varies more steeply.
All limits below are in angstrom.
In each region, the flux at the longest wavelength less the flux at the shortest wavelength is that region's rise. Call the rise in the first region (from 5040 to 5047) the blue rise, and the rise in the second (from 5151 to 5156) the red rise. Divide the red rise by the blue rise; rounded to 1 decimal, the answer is -7.7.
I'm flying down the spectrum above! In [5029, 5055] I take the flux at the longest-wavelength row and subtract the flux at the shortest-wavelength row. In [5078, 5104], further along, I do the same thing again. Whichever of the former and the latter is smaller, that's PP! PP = -1.2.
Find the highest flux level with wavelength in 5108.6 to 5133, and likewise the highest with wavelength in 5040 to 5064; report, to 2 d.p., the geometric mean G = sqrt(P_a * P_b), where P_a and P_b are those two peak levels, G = 7.66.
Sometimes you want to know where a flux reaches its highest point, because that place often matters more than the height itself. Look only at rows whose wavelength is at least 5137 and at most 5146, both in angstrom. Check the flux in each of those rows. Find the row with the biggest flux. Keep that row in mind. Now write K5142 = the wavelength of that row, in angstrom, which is 5137.46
